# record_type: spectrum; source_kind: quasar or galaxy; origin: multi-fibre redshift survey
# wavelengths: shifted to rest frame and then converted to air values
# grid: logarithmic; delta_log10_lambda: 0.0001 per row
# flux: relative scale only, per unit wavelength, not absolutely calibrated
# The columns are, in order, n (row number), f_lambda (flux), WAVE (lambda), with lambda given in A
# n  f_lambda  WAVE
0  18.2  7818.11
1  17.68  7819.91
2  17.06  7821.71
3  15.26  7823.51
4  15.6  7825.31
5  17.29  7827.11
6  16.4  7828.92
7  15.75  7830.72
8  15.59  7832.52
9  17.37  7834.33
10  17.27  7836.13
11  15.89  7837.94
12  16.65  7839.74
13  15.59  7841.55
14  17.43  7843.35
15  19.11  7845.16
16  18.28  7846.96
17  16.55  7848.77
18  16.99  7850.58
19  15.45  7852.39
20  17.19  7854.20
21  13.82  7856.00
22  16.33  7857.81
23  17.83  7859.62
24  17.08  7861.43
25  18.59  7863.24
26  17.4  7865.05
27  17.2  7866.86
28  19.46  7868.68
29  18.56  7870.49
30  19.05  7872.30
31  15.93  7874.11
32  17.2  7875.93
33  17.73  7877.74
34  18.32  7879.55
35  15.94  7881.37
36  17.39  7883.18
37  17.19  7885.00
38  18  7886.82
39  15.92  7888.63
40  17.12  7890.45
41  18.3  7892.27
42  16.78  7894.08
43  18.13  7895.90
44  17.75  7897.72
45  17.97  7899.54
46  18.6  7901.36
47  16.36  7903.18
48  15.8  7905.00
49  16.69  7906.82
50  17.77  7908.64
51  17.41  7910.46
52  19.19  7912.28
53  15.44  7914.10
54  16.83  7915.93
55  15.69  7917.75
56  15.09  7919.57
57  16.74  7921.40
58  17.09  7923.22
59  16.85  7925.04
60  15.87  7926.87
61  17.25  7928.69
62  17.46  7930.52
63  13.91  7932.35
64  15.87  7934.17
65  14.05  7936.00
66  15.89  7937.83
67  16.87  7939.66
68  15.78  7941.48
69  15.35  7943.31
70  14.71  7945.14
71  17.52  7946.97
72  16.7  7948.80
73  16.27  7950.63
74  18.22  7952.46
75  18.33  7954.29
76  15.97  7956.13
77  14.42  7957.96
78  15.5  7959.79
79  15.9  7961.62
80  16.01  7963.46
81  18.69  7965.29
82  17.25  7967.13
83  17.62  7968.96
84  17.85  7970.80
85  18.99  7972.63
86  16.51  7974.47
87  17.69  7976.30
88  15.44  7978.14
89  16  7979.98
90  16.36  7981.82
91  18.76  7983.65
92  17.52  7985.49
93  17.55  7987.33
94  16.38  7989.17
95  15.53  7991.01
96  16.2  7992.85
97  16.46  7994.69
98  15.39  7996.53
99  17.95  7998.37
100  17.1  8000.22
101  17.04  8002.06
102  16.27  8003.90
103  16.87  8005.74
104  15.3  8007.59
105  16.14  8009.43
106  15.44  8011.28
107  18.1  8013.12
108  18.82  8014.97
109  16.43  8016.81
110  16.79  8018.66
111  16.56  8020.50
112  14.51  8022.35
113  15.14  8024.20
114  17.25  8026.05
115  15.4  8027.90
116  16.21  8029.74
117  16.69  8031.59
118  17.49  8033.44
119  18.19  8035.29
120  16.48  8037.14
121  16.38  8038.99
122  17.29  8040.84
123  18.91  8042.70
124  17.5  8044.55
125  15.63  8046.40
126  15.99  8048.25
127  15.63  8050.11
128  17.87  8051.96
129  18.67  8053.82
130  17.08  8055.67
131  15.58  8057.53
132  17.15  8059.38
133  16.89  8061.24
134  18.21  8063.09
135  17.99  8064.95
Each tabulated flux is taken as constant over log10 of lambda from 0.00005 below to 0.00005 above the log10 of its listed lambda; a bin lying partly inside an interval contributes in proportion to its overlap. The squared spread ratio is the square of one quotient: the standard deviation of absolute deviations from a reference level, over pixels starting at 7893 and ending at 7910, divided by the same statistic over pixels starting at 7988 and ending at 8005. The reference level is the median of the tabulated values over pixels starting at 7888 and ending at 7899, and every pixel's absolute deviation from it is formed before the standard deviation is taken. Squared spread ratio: 0.49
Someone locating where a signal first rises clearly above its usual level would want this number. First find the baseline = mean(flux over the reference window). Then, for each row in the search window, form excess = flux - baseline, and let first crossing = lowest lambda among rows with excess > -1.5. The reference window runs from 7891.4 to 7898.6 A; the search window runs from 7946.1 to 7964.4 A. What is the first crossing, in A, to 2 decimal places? 7946.97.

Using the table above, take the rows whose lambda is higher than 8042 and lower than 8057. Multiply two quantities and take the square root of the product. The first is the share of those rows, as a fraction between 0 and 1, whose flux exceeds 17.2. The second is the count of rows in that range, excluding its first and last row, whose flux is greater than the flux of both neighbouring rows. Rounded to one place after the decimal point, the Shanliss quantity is 1.0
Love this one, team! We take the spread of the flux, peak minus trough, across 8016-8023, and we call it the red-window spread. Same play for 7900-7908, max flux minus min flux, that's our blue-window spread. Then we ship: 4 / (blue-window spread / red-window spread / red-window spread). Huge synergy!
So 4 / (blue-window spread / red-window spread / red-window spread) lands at 7.4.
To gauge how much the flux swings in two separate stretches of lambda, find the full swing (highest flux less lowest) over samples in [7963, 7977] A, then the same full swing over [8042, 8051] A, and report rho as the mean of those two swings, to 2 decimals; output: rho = 3.13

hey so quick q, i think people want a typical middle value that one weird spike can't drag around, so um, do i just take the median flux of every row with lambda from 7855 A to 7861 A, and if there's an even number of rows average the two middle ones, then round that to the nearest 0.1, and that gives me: 16.3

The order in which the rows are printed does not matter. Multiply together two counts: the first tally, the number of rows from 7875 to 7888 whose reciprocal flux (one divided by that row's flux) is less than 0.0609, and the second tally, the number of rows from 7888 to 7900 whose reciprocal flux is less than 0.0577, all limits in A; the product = 24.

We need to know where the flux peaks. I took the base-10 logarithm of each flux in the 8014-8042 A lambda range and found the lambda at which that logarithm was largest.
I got 8014.97 A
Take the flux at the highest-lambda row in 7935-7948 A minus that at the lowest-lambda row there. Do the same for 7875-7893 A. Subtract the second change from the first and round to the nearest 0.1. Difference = 2.4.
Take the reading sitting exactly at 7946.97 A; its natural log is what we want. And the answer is 2.86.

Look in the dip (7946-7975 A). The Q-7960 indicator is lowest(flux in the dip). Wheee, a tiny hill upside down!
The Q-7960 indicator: 14.42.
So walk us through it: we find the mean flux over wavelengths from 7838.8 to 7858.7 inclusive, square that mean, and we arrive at 278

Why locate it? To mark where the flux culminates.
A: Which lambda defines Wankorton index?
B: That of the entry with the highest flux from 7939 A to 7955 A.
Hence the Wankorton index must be 7954.29 A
